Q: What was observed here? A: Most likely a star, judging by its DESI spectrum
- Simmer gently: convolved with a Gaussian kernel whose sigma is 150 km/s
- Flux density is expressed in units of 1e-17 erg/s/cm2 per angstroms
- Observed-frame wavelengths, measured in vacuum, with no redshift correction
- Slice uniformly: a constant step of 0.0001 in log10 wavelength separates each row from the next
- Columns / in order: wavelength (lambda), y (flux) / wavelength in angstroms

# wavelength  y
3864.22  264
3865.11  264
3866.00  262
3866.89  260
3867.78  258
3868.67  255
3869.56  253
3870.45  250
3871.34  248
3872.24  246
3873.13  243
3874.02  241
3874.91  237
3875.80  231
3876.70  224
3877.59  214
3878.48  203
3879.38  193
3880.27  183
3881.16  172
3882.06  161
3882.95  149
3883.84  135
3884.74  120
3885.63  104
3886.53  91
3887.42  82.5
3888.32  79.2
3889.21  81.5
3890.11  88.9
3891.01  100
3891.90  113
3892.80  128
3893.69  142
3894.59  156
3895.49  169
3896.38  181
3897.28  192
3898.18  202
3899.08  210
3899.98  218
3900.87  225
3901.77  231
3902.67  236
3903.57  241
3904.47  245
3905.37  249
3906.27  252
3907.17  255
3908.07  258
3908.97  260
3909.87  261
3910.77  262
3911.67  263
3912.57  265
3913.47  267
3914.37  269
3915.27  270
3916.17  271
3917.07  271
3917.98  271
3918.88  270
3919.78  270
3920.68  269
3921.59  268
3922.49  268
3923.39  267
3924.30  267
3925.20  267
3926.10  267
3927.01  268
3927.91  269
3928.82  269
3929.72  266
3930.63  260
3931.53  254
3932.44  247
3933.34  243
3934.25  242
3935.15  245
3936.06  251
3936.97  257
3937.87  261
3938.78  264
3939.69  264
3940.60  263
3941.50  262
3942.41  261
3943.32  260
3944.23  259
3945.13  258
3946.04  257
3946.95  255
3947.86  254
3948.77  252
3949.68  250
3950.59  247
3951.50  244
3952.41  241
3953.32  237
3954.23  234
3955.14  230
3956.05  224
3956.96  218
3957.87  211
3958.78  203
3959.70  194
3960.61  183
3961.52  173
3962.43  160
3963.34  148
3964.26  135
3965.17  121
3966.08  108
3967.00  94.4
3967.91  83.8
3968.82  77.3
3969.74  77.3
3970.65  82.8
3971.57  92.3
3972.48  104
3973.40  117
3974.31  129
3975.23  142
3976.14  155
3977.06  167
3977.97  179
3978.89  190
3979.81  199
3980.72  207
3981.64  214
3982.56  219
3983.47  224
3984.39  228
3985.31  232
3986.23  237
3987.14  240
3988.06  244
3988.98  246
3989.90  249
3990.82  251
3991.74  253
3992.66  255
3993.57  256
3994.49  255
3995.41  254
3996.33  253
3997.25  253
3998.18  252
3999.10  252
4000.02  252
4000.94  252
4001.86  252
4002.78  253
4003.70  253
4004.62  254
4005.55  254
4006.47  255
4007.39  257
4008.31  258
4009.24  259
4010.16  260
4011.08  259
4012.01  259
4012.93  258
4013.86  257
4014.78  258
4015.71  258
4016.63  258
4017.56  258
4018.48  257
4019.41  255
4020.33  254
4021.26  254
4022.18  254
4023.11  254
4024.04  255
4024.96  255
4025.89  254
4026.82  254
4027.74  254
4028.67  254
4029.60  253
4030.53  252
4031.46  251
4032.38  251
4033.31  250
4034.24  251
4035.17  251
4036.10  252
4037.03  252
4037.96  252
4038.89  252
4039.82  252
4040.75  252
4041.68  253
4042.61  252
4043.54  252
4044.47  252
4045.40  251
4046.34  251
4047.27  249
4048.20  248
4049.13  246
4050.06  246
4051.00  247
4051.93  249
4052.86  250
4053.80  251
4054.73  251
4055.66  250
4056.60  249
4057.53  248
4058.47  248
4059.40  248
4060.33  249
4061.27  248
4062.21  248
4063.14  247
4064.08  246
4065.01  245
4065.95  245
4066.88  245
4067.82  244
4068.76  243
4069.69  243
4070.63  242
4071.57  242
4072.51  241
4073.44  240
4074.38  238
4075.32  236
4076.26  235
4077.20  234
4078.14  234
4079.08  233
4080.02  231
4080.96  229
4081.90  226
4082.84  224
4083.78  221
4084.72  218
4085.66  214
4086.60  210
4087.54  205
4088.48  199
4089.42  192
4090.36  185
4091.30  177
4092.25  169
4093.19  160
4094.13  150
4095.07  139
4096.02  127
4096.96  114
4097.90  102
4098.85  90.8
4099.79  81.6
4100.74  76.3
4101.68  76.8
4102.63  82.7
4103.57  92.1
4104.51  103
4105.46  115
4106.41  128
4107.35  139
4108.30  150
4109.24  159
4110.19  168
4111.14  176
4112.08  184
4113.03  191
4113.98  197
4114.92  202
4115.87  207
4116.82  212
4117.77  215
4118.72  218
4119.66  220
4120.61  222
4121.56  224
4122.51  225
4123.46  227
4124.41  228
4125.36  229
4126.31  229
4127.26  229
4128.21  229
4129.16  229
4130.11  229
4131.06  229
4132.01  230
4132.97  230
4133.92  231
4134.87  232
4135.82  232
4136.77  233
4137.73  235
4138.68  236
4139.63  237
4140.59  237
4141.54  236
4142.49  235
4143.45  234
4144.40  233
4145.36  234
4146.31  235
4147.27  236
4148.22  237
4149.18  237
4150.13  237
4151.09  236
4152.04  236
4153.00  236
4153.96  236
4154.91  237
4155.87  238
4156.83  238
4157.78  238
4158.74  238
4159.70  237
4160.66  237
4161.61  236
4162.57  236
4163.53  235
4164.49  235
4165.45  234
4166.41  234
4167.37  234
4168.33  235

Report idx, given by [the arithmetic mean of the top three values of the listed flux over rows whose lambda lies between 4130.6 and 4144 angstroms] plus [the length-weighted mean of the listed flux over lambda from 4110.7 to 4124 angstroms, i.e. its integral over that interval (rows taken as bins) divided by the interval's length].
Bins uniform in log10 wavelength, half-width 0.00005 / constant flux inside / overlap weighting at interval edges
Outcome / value 445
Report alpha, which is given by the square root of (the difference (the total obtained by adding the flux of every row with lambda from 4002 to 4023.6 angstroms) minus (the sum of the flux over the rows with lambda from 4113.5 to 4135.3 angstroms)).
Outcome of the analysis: 28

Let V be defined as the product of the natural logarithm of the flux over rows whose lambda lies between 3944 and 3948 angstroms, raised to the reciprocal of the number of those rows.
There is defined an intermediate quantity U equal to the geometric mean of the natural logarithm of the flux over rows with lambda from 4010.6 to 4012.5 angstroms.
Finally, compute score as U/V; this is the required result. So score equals 1.00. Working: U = 5.56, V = 5.55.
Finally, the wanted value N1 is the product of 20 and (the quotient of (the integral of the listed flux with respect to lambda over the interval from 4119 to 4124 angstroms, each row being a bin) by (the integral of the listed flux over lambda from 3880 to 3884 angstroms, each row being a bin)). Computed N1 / 35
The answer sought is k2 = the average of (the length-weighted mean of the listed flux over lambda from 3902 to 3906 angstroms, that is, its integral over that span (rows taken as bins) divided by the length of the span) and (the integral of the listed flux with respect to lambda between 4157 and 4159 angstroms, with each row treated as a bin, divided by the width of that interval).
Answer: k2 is 240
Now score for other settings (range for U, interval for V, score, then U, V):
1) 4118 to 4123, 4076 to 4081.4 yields 0.99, 5.40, 5.45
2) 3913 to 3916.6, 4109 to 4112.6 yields 1.09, 5.60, 5.14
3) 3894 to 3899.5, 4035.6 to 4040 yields 0.94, 5.21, 5.53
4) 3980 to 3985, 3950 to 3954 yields 0.98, 5.39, 5.49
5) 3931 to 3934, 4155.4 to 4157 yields 1.01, 5.51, 5.47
